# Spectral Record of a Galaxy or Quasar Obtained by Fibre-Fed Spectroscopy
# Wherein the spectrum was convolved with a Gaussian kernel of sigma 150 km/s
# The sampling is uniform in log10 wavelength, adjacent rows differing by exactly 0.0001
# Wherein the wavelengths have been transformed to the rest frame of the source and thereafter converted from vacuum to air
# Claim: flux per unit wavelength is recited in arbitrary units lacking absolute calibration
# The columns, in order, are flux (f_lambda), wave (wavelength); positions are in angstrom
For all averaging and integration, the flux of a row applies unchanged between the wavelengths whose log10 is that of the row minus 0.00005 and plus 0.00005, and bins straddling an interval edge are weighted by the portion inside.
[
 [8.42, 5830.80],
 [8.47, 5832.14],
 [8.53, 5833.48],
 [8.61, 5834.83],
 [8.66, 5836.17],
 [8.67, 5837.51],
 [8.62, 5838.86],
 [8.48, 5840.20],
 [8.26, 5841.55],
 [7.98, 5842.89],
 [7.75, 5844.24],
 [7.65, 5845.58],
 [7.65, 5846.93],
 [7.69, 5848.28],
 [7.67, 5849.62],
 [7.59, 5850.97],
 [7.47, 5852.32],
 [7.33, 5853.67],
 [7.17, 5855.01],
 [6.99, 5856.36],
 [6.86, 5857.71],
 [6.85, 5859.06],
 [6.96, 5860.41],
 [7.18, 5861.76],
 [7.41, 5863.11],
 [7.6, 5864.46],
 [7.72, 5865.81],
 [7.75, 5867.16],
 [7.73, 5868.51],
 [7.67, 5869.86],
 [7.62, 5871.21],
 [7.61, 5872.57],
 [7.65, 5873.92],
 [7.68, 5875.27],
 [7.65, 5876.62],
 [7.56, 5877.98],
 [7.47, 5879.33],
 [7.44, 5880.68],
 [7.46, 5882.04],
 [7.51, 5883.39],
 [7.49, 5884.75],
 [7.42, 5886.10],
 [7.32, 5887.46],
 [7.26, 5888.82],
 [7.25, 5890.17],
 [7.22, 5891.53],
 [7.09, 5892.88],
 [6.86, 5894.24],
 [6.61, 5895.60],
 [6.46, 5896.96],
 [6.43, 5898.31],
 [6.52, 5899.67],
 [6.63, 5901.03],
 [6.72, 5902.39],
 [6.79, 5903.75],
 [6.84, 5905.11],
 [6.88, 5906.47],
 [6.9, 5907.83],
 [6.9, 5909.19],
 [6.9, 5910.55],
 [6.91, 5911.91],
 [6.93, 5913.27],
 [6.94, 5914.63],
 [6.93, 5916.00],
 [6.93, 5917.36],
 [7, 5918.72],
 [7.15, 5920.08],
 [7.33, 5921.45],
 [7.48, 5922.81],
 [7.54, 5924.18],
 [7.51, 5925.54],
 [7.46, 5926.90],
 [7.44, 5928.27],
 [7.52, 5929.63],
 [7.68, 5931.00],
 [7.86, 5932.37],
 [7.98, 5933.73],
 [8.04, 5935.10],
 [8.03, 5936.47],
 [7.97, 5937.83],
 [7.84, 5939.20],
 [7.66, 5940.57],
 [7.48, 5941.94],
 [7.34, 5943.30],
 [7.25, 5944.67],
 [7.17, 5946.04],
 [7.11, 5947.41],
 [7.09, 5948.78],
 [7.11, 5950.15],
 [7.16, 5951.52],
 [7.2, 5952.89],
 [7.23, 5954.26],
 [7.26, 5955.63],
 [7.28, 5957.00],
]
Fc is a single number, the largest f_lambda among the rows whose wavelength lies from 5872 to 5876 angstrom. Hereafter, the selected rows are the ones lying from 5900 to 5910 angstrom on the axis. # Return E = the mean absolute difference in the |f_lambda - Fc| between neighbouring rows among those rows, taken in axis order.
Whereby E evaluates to 0.045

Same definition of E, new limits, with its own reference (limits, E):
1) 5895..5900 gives 0.090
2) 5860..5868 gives 0.142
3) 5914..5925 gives 0.089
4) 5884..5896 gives 0.110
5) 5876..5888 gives 0.059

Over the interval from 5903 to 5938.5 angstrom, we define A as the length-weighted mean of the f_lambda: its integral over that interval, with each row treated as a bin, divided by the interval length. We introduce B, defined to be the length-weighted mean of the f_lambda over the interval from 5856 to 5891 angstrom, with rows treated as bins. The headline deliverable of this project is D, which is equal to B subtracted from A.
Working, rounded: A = 7.30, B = 7.43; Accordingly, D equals -0.1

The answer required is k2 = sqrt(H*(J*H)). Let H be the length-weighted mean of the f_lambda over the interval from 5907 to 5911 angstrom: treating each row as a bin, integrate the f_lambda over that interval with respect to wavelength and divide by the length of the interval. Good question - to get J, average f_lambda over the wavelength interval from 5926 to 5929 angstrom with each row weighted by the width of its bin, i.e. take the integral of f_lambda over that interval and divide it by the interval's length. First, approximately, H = 6.9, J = 7.47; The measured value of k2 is 18.9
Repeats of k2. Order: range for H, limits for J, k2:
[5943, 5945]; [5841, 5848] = 20.4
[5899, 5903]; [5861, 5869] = 18.2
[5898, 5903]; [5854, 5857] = 17.6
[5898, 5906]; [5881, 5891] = 18.1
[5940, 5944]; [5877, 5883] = 20.5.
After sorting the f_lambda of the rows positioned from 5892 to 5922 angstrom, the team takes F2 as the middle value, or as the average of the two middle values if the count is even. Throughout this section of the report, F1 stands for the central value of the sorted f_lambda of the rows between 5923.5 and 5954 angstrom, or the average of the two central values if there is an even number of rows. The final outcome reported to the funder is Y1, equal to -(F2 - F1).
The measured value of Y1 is 0.6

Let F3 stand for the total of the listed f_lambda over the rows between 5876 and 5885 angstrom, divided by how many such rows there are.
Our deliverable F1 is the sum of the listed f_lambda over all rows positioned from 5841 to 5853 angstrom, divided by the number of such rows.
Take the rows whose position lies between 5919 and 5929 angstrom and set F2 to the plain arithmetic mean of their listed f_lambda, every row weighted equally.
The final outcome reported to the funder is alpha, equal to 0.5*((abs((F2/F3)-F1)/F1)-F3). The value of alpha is -3.319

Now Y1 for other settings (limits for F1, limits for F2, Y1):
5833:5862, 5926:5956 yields 0.2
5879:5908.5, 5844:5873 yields -0.6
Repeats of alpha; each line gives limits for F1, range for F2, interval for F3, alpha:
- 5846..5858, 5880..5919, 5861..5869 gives -3.345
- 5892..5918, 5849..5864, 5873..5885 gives -3.343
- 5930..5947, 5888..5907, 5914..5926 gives -3.162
